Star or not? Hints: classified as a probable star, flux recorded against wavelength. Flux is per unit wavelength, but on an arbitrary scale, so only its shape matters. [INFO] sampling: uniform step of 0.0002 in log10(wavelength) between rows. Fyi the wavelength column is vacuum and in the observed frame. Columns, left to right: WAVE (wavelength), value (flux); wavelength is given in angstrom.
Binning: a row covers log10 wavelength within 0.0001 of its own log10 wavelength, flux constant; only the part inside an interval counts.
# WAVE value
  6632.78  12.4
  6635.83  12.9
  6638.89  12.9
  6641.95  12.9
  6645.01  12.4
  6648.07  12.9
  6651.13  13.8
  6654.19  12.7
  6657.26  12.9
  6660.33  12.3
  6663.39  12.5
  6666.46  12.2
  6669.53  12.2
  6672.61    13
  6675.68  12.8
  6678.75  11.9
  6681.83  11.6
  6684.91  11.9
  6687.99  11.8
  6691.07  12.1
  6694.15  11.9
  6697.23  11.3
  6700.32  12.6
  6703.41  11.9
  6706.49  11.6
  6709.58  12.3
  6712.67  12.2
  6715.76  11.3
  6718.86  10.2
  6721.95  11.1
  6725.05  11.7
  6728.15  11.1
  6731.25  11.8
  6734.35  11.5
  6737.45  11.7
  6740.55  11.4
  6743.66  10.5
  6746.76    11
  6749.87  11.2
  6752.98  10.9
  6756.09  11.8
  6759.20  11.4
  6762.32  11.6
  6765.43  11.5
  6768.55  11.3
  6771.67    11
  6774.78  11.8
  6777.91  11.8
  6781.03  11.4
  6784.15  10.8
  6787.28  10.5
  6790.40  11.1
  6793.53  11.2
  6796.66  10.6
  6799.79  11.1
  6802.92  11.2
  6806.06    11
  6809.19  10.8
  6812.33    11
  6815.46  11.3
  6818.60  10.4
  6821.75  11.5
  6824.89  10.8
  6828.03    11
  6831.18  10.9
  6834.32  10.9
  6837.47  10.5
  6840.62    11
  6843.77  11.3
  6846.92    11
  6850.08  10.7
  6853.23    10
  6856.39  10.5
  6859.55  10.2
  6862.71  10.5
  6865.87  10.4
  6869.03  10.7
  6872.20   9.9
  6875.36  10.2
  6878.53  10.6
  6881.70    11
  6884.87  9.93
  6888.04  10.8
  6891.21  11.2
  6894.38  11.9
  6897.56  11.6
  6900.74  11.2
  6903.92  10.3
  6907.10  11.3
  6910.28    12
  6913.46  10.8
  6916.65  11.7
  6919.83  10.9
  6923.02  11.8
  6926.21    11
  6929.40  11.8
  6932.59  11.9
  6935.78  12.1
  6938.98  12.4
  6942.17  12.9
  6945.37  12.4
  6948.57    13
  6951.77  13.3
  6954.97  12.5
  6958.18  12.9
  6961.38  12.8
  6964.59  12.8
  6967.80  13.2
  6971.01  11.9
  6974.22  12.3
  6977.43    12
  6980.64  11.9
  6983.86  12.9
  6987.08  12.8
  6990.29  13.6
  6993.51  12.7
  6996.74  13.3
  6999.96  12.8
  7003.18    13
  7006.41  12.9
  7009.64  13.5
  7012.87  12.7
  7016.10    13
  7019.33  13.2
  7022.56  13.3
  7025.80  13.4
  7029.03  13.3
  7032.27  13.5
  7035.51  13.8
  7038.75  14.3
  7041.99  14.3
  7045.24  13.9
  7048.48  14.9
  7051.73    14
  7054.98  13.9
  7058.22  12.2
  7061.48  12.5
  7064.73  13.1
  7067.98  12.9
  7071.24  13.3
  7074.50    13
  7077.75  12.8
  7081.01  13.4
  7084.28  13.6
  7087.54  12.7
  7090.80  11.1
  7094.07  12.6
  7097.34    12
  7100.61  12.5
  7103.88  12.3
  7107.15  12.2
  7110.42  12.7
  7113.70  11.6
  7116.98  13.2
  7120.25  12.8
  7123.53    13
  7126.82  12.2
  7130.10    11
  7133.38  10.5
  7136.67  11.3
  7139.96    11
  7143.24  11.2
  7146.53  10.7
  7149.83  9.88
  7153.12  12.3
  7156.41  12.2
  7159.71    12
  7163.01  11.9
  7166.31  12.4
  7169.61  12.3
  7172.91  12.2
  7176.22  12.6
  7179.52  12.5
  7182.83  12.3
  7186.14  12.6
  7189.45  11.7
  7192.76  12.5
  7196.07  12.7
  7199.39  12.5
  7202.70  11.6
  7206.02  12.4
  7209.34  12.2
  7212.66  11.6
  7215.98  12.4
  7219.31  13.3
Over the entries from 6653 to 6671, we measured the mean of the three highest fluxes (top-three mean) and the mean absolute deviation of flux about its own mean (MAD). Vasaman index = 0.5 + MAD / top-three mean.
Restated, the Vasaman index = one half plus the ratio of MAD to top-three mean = 0.518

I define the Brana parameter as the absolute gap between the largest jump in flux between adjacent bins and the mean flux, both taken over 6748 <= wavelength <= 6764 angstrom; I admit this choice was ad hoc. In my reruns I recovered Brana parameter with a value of 10.5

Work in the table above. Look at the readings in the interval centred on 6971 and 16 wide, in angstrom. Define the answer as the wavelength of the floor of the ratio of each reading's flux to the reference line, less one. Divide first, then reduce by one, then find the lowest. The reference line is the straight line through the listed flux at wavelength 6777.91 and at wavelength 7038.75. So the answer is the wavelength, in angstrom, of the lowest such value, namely 6971.01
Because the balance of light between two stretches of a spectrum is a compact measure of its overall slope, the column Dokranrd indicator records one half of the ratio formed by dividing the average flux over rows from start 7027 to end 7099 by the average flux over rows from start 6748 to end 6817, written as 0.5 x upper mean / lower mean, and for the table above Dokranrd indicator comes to 0.591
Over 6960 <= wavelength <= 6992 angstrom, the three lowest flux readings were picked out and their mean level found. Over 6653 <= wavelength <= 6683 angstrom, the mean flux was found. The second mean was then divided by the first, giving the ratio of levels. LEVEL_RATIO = 1.04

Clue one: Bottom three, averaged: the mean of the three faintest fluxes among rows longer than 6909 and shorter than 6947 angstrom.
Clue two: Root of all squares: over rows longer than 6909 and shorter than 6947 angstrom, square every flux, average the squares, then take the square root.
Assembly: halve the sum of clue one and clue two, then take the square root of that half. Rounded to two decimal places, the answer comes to 3.37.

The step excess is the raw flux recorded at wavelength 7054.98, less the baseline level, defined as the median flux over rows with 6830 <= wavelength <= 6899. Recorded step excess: 3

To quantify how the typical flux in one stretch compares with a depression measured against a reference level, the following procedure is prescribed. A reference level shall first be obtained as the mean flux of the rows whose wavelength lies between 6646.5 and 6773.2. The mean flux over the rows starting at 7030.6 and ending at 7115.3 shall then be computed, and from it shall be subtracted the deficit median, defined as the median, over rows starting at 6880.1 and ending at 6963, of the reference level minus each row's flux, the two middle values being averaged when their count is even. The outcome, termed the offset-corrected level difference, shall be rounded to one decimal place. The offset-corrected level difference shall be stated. 13.0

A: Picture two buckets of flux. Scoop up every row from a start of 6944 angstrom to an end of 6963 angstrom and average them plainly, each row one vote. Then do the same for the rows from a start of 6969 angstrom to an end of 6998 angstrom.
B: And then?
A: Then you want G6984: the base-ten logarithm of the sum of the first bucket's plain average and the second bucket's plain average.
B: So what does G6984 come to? 1.405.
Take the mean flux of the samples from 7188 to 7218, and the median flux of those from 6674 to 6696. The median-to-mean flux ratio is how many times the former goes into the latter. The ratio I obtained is 0.98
